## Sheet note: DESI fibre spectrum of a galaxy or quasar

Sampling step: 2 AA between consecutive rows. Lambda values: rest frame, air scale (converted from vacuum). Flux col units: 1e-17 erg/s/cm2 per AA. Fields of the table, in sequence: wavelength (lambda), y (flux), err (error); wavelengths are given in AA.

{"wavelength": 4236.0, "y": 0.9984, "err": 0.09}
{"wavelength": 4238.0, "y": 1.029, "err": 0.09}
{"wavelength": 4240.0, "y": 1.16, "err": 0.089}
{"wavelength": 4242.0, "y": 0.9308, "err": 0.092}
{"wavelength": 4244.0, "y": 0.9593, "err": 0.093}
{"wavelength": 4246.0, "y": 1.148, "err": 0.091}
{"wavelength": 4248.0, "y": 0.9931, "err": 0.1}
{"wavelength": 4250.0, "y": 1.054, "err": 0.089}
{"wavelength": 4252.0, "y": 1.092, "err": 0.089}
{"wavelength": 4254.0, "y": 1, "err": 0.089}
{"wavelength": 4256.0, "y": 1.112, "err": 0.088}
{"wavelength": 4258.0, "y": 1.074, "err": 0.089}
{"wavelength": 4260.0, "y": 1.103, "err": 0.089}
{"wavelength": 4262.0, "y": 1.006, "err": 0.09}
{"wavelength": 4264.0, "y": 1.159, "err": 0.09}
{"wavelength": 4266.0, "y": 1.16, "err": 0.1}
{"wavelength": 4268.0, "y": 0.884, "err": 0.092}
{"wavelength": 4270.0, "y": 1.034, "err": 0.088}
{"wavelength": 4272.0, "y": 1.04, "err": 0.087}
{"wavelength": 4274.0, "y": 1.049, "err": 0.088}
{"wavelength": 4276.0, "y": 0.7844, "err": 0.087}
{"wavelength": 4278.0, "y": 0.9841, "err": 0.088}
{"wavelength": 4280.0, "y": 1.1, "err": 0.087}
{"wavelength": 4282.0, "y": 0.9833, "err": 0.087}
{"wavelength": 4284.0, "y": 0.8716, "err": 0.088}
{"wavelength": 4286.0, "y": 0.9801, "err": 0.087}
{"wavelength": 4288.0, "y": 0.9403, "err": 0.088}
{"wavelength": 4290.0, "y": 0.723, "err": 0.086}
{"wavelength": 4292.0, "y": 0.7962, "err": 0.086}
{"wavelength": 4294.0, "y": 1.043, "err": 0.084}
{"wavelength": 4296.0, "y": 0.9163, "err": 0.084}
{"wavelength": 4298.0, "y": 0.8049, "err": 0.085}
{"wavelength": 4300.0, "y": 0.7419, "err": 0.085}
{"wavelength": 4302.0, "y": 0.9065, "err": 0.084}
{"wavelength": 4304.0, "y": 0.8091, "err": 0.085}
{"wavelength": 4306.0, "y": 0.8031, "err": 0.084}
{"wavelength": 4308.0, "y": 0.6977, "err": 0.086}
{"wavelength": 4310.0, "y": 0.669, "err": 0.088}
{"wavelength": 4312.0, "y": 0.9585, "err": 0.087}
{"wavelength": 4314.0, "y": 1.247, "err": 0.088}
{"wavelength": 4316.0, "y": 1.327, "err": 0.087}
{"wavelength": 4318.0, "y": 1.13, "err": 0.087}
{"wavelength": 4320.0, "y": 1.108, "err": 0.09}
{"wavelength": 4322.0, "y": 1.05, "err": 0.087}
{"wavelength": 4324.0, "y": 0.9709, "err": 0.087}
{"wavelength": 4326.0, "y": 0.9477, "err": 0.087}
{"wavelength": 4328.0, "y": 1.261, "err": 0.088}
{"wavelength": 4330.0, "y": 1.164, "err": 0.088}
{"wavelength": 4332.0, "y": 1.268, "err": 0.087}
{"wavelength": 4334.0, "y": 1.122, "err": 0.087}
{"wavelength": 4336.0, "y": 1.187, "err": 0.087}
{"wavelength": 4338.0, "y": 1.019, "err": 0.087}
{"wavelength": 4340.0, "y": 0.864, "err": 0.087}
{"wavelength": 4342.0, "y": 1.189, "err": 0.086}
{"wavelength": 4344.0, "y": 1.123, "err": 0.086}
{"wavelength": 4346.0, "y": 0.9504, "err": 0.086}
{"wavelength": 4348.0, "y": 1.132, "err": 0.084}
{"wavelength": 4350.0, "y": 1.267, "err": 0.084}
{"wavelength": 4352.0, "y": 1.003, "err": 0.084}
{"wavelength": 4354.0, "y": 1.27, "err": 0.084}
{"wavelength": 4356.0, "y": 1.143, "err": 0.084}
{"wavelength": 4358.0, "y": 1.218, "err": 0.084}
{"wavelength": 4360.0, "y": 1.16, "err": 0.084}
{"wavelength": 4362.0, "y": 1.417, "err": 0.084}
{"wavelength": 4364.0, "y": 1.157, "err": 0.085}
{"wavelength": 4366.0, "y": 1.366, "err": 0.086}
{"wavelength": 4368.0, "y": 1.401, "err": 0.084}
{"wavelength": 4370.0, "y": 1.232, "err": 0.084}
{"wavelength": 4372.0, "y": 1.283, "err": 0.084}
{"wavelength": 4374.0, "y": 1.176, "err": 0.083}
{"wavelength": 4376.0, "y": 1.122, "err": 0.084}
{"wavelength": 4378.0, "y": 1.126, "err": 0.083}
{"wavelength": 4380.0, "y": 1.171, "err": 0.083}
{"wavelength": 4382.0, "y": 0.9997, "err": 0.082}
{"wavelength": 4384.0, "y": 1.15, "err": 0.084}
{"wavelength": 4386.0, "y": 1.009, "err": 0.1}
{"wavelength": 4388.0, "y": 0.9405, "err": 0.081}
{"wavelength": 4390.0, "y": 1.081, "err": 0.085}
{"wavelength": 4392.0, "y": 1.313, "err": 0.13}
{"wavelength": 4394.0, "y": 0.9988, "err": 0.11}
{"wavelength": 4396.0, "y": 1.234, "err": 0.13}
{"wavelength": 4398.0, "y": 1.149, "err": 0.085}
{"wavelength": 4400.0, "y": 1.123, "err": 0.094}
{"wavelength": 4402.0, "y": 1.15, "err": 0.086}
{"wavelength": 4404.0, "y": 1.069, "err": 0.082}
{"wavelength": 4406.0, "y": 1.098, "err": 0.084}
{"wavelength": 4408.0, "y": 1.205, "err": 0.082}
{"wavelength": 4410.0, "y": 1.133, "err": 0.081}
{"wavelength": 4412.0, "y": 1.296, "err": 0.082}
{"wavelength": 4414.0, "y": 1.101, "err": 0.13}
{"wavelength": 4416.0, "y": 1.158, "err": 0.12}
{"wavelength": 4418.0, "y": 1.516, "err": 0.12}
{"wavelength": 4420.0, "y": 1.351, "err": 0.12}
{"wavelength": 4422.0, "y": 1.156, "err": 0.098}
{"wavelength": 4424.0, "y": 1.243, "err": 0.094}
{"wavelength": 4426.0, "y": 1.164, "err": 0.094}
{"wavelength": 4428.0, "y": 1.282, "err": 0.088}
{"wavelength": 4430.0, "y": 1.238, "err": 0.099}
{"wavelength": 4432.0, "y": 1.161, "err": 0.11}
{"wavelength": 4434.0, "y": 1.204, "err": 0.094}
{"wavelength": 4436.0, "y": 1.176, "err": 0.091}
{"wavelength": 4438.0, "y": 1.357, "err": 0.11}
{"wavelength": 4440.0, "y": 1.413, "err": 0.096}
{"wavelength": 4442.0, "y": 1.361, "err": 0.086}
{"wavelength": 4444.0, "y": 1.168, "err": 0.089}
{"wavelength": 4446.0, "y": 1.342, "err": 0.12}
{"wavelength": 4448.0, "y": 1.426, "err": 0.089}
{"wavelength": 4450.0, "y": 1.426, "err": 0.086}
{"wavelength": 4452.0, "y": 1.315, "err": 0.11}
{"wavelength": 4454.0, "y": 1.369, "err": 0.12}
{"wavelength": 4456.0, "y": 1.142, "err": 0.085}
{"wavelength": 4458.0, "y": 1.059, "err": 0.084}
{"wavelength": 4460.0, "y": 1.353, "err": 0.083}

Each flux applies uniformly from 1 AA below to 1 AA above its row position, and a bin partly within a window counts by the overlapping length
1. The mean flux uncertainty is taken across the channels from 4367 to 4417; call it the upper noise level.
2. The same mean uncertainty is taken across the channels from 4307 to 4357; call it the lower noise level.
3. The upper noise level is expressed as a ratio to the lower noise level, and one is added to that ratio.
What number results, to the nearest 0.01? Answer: 2.07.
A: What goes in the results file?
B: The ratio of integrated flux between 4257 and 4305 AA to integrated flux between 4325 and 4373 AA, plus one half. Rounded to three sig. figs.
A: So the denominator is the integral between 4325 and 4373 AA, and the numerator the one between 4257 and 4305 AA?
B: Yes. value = 1.31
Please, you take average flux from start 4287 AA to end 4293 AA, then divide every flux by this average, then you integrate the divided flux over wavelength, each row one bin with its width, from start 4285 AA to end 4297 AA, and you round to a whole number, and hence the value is 13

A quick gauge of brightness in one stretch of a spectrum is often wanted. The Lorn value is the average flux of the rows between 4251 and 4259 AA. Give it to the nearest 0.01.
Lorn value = 1.07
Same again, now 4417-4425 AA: 1.32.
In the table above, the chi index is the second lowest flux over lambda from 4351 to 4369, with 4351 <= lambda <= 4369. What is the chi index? 1.143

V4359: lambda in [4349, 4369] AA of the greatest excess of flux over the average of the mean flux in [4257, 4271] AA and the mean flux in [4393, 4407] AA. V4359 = 4362.0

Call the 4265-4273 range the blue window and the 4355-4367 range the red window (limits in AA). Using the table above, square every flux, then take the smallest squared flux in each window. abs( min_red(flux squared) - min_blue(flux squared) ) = 0.5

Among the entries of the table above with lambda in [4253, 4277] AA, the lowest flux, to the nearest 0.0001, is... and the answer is 0.7844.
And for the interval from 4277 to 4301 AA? 0.7230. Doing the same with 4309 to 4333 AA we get 0.6690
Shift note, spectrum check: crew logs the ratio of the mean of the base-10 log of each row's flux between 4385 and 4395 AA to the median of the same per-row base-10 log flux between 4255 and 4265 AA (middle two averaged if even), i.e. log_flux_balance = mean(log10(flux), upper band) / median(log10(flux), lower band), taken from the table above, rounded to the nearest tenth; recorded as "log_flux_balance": 0.6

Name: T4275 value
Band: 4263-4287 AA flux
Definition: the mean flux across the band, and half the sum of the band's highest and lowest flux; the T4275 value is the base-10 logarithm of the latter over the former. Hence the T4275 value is -0.013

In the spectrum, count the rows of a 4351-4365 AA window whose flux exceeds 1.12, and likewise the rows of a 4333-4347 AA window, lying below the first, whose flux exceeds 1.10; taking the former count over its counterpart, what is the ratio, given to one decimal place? 1.5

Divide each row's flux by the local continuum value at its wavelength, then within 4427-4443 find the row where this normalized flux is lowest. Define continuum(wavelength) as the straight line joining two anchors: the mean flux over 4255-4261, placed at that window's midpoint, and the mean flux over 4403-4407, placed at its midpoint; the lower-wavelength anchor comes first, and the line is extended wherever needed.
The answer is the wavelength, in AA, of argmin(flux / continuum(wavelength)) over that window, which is 4432.0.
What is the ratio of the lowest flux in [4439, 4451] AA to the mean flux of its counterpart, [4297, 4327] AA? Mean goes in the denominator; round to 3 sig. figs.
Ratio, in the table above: 1.24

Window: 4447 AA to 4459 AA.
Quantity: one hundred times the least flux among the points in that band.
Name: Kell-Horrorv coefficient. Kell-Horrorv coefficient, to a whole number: 106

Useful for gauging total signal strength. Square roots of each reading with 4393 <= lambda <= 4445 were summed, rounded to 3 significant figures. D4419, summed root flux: 28.6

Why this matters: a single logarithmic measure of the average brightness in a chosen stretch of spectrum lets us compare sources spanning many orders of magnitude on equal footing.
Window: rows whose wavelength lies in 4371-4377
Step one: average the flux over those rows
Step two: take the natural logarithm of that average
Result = 0.18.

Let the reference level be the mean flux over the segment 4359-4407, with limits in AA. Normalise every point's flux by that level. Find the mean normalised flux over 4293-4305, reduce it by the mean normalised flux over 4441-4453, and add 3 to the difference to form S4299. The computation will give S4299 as 2.60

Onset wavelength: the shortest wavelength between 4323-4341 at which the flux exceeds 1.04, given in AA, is 4328.0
